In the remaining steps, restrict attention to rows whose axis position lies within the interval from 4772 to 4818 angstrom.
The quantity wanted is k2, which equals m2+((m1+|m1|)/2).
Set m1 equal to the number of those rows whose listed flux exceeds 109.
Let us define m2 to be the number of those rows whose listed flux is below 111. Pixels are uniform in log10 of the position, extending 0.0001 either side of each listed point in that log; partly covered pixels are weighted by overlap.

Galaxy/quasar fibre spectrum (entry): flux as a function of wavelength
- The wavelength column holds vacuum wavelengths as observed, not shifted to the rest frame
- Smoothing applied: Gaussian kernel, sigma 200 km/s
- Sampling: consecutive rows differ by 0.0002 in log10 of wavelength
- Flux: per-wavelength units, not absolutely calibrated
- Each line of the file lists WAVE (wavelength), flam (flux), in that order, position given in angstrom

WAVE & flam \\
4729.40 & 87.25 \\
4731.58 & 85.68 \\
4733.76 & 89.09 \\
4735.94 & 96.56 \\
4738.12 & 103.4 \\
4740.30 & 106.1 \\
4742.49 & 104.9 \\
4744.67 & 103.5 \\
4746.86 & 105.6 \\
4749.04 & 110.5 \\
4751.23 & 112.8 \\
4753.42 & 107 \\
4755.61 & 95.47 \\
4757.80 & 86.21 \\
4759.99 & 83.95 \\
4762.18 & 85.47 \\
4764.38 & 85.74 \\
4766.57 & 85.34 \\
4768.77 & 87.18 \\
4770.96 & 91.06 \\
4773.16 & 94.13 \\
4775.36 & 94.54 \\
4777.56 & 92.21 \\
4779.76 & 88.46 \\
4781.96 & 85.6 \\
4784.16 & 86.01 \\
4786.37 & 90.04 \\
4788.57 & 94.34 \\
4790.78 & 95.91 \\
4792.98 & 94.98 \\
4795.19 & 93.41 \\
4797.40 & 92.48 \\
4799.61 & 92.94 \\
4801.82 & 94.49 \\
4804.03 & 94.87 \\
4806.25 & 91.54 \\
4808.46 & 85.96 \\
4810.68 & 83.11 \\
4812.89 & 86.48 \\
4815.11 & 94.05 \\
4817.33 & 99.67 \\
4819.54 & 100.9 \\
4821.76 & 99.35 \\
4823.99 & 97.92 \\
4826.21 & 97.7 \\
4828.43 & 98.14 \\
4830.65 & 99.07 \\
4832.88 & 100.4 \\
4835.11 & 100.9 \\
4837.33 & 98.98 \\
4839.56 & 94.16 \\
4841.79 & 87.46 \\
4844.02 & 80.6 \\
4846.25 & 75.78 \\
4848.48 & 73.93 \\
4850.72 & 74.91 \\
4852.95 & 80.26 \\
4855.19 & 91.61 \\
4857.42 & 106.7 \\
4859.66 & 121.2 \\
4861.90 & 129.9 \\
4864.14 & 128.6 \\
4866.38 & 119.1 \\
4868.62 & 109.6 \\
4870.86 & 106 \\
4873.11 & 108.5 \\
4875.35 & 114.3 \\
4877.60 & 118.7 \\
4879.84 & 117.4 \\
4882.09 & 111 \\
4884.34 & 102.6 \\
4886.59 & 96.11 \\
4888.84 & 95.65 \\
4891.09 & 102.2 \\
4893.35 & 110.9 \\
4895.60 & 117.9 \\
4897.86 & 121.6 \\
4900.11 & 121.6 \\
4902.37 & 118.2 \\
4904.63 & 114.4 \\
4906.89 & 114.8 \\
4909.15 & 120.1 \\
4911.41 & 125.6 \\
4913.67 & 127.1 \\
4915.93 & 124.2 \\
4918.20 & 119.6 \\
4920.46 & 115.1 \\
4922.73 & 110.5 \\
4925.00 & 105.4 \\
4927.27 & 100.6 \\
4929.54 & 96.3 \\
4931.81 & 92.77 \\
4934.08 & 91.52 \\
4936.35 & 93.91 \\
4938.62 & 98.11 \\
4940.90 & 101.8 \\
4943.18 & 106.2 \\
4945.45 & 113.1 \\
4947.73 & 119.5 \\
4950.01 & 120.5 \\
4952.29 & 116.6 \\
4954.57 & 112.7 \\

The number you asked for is 21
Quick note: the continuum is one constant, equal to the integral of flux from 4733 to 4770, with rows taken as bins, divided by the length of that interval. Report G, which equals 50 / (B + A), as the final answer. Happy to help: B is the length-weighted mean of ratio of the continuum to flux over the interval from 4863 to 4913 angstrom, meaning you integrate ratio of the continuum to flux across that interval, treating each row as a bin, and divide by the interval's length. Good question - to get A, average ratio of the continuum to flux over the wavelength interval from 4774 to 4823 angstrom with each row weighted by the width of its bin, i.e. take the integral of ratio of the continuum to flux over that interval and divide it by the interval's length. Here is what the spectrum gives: 26.1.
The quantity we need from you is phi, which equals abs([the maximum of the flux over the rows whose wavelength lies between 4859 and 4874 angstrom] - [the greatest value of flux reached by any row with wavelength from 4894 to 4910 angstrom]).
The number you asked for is 8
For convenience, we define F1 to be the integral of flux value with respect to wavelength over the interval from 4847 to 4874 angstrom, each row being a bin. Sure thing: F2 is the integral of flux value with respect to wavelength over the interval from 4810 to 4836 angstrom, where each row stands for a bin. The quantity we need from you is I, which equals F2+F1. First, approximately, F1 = 2802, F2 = 2513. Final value 5315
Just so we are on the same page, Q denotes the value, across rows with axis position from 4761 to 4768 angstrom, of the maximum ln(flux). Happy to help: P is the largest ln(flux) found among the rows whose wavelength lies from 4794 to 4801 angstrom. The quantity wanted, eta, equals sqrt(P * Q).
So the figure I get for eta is 4.49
